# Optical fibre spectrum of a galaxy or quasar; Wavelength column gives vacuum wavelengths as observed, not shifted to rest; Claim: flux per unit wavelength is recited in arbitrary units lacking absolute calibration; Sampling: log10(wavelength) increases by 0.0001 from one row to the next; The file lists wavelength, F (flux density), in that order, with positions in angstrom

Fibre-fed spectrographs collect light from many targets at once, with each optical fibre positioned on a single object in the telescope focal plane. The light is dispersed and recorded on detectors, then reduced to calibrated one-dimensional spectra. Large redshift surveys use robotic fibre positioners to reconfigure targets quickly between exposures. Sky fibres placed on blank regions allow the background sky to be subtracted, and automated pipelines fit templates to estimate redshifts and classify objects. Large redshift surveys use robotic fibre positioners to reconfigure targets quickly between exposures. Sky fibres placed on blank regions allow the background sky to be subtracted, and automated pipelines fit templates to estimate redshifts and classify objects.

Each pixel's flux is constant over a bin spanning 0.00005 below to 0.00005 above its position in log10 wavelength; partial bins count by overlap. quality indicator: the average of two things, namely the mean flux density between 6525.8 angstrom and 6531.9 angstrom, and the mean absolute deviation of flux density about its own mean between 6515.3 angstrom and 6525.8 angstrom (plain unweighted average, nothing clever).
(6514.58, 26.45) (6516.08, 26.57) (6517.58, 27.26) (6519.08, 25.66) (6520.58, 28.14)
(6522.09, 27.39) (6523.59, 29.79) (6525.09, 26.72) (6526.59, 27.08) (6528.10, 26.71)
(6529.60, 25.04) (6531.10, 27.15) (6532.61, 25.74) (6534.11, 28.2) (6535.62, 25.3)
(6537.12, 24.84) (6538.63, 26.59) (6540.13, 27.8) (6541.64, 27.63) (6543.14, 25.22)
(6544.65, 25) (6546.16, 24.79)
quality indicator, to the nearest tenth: 13.7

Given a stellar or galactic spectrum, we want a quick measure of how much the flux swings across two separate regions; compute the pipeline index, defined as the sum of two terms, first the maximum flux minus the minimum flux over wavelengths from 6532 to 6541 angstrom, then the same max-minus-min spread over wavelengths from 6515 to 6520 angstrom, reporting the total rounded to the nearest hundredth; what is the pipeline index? 4.96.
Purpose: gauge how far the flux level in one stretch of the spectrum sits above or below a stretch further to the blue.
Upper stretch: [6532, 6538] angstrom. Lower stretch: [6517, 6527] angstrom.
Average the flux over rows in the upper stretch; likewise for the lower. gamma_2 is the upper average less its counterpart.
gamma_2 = -1.4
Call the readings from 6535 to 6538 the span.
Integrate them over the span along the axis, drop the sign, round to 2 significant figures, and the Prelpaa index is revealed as 75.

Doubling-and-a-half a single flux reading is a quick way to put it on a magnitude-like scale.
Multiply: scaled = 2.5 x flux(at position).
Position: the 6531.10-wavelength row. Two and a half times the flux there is 68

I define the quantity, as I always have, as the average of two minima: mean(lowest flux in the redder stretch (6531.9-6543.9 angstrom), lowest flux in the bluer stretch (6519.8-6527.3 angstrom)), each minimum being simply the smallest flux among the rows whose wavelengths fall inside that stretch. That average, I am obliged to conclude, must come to 25.8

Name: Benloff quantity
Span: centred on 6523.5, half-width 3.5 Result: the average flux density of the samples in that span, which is 27.8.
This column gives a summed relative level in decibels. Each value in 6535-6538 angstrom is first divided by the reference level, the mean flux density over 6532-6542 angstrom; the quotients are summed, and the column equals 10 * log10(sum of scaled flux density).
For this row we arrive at 2.76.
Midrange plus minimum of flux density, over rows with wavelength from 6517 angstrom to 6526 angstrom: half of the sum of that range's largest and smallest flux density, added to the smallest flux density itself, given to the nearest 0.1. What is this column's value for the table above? 53.4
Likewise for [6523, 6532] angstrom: 52.5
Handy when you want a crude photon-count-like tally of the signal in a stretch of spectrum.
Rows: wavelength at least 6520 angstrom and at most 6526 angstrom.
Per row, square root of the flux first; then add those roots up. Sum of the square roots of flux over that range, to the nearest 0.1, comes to 21.2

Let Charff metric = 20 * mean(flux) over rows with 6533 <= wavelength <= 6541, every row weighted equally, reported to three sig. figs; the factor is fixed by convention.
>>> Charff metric 531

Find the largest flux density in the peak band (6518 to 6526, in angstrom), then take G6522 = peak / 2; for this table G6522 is 14.9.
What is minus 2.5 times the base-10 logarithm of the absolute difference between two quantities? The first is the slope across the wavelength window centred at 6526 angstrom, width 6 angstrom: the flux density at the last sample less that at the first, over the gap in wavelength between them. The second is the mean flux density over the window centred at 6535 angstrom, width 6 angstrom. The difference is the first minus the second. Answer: -3.57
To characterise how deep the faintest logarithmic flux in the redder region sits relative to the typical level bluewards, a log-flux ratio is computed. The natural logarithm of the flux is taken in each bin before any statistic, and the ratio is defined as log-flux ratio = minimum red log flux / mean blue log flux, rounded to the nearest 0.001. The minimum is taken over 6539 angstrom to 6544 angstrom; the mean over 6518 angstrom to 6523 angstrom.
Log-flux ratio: 0.979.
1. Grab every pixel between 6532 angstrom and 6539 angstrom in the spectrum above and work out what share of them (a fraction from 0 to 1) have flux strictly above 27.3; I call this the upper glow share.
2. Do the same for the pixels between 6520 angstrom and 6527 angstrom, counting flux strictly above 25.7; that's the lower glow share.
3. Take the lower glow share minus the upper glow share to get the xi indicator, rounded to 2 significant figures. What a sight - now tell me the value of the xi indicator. 0.80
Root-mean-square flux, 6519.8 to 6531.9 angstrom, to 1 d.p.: 27.3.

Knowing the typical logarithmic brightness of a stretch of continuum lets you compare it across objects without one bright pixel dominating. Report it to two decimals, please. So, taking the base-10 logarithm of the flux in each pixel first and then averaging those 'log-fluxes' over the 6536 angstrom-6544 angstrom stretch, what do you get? 1.42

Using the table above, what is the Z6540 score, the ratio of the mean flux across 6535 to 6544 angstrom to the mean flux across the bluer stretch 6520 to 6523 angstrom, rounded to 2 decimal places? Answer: 0.94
